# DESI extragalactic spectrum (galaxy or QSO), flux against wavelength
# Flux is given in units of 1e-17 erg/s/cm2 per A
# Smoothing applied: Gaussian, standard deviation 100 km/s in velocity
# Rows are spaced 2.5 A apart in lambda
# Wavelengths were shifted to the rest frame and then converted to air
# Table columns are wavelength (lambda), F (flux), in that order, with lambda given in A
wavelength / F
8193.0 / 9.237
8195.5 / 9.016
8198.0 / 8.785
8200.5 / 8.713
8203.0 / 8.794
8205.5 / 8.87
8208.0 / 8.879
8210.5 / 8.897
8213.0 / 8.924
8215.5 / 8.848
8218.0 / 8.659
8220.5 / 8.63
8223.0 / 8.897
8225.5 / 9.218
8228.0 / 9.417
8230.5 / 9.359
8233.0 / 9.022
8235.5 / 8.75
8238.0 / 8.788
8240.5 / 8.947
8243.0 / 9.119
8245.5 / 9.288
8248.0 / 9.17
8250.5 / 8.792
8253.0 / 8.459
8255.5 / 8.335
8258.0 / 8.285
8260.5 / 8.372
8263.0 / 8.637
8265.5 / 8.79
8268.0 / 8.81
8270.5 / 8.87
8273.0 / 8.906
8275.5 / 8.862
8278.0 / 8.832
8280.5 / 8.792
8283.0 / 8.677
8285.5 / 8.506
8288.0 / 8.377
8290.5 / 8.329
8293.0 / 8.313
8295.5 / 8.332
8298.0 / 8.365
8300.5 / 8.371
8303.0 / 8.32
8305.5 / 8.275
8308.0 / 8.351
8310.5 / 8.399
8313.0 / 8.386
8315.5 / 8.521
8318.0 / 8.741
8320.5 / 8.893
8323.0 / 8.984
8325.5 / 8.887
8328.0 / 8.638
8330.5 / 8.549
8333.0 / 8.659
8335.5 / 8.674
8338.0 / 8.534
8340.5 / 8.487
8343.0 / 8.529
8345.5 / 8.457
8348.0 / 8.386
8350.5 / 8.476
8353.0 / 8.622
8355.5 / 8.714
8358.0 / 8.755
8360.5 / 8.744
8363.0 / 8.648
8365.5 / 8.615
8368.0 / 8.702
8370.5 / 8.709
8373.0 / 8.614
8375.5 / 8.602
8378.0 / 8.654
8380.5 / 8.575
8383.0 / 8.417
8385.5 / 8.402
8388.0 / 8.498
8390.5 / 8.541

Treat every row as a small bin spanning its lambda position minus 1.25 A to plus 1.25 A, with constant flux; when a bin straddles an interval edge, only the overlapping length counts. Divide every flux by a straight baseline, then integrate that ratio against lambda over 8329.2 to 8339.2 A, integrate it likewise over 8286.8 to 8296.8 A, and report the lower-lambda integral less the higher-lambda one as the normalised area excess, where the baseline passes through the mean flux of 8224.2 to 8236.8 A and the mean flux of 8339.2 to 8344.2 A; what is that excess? -0.6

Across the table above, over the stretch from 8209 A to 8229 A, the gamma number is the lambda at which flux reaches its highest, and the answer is 8228.0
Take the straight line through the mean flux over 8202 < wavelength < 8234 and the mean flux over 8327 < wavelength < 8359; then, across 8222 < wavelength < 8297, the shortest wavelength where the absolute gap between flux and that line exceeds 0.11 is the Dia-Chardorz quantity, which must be 8225.5 A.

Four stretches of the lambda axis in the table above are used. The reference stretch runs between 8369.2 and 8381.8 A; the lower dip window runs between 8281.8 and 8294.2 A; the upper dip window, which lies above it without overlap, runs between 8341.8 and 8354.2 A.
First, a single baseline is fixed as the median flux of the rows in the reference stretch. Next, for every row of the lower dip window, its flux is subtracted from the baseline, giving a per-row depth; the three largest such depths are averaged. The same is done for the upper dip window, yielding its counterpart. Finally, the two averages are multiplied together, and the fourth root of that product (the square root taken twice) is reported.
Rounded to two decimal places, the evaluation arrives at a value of 0.47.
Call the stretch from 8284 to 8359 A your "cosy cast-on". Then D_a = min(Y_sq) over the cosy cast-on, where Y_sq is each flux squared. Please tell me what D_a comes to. 68.5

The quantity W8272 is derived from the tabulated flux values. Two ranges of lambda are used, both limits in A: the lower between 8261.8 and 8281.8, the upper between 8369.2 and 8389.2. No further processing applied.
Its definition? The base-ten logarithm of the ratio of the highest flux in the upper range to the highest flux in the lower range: -0.010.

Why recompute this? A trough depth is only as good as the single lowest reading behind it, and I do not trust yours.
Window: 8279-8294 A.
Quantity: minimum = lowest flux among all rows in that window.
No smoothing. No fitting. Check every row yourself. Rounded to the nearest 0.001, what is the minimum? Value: 8.313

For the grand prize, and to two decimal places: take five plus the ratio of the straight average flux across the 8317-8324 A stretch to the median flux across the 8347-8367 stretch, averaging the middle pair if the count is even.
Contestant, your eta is 6.03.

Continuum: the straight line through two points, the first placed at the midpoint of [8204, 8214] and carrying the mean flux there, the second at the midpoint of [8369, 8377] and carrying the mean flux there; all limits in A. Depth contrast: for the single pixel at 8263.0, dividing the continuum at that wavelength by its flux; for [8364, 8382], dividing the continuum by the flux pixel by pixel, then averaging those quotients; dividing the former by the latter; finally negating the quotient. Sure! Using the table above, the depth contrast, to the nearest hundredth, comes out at -1.02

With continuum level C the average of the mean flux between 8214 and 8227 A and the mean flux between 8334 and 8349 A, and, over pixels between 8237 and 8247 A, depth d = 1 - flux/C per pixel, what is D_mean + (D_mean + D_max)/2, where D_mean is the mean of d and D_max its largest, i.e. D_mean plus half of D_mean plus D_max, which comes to -0.067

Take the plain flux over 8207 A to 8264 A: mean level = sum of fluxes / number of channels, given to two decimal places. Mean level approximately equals 8.86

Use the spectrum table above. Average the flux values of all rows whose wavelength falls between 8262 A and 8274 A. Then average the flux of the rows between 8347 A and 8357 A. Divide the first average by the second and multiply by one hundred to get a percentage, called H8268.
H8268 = 103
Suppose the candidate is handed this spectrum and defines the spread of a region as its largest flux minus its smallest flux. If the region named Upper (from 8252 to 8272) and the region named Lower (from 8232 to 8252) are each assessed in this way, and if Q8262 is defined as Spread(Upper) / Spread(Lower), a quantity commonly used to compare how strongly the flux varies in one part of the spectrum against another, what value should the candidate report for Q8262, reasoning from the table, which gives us 1.1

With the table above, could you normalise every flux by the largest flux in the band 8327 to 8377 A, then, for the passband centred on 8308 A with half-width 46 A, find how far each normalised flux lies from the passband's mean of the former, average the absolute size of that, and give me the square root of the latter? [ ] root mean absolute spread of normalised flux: 0.14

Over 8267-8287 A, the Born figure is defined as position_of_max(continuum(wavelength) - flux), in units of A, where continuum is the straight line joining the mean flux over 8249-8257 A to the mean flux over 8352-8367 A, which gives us 8285.5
